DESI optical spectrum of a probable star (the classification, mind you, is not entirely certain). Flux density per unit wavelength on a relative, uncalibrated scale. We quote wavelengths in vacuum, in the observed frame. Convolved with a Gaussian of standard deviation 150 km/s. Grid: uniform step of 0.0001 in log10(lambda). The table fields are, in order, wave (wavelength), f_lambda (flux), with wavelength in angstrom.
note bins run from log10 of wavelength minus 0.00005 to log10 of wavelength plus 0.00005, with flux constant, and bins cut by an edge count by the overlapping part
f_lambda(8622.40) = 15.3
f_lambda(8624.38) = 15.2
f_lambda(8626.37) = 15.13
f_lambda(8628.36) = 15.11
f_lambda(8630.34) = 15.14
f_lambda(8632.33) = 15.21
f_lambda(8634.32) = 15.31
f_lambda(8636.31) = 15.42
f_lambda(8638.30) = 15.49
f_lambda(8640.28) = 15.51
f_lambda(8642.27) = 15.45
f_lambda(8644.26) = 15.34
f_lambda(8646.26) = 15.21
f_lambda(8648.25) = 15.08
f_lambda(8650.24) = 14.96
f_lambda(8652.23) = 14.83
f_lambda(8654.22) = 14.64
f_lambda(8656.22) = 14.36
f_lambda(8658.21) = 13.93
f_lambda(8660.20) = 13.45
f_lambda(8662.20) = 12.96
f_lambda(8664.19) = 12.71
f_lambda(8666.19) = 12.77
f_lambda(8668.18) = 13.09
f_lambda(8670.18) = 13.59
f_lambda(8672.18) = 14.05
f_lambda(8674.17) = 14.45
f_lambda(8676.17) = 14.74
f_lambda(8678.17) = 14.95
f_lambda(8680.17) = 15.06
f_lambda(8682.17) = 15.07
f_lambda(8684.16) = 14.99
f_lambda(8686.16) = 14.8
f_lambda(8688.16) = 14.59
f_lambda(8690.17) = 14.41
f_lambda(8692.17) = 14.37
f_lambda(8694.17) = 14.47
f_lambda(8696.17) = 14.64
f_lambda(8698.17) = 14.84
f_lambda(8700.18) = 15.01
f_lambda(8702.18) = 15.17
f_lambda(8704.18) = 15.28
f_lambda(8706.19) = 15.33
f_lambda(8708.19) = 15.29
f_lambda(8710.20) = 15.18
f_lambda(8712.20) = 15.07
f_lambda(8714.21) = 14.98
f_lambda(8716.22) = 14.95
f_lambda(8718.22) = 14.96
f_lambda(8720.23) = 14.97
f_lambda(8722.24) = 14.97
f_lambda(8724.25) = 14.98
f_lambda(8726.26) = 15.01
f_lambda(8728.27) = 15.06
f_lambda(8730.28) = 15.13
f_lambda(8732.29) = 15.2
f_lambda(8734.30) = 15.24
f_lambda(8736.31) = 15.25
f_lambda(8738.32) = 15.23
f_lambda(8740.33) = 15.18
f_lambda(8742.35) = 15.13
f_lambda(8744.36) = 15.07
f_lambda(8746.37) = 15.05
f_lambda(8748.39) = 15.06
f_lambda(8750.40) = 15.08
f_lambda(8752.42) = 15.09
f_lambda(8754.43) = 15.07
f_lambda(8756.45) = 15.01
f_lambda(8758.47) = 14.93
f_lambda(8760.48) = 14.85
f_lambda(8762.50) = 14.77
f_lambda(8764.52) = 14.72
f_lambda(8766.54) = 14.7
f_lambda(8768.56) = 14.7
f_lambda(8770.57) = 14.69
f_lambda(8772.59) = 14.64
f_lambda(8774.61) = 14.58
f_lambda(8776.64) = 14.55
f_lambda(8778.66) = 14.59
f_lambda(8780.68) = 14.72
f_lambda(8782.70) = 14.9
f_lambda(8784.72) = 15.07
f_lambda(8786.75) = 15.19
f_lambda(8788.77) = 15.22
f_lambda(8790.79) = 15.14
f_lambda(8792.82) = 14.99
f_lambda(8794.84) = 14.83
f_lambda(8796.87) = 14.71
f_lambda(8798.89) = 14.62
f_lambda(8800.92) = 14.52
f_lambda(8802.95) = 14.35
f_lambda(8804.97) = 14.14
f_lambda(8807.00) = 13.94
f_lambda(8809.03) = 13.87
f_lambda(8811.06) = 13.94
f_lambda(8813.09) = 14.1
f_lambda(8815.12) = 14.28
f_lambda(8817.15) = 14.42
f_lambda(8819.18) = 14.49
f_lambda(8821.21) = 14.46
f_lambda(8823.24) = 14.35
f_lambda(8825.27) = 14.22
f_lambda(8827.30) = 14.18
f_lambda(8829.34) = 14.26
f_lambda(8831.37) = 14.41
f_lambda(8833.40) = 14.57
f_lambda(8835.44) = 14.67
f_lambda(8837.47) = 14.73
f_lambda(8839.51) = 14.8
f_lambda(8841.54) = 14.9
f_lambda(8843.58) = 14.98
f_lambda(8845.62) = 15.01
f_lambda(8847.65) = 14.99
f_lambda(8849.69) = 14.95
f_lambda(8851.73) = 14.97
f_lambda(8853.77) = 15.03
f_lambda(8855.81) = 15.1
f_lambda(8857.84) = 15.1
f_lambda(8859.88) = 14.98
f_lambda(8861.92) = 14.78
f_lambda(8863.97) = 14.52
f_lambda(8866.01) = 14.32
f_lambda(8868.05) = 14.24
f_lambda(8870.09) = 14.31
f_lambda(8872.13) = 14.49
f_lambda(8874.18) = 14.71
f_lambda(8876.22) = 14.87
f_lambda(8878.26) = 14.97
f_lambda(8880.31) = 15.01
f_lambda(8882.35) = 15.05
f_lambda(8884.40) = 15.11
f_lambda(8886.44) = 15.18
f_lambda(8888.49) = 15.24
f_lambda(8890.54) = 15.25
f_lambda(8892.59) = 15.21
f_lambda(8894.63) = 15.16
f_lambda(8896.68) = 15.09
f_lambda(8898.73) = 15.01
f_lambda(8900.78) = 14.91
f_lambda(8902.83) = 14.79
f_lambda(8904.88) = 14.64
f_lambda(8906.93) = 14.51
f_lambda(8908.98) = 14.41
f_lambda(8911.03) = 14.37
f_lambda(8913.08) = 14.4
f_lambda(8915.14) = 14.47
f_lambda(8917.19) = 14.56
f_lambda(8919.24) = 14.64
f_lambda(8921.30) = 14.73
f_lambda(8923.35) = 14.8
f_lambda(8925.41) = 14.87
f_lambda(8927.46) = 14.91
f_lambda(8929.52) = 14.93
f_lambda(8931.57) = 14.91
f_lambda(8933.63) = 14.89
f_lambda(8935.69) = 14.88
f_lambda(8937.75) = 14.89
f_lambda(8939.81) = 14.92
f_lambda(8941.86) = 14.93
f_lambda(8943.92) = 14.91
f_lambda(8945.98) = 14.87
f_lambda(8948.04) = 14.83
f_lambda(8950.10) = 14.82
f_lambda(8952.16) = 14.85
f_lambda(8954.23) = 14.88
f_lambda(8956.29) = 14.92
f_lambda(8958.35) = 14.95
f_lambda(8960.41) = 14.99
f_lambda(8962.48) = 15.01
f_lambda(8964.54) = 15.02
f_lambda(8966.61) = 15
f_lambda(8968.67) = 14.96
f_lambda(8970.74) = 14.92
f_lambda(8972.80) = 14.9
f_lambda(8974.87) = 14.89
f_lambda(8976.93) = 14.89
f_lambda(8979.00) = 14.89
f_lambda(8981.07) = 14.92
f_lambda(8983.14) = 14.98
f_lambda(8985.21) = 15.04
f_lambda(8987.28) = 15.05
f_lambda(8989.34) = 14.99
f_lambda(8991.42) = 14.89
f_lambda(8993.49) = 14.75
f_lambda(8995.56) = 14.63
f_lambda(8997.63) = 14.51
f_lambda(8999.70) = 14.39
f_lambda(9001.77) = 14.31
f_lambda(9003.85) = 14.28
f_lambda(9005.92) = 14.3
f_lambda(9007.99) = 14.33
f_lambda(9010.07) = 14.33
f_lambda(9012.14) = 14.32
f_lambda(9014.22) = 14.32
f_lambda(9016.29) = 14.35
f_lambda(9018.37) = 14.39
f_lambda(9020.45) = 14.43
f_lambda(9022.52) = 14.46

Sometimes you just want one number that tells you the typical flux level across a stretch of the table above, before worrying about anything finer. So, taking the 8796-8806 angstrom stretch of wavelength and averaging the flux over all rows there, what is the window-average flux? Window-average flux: 14.5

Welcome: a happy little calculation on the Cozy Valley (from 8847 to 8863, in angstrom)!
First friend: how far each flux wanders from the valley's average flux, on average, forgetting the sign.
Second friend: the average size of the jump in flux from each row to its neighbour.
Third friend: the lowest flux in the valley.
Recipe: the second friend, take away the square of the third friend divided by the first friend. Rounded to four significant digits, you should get -3236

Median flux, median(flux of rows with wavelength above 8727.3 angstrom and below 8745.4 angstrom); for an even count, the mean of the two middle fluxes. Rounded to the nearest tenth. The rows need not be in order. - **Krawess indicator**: 15.2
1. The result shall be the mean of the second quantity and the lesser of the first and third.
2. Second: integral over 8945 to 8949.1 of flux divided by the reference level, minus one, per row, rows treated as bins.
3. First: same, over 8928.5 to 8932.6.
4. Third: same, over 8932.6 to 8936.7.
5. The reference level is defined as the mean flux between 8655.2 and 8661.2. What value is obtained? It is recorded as 0.282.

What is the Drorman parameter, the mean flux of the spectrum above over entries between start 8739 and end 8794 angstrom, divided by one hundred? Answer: 0.149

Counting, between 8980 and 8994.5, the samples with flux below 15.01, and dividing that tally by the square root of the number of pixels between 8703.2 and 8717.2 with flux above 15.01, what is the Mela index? 2.2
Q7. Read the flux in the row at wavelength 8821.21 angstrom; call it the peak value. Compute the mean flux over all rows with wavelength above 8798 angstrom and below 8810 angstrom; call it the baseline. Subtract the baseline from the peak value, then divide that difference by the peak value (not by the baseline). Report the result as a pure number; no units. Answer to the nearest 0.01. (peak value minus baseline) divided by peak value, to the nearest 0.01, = 0.02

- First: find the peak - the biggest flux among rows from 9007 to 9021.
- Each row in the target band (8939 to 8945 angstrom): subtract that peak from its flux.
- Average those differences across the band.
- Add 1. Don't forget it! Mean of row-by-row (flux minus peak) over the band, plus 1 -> 1.49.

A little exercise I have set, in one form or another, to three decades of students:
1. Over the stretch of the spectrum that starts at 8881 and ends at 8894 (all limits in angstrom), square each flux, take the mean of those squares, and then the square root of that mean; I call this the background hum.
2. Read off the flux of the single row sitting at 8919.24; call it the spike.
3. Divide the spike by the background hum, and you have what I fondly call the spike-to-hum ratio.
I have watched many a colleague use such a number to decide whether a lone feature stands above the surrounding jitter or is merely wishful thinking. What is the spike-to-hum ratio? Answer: 0.965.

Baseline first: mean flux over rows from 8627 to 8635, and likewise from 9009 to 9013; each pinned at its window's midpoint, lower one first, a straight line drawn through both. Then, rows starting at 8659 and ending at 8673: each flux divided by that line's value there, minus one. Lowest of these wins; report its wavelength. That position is 8664.19 angstrom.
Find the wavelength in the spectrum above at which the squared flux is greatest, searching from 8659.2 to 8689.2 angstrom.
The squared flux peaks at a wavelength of 8682.17 angstrom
